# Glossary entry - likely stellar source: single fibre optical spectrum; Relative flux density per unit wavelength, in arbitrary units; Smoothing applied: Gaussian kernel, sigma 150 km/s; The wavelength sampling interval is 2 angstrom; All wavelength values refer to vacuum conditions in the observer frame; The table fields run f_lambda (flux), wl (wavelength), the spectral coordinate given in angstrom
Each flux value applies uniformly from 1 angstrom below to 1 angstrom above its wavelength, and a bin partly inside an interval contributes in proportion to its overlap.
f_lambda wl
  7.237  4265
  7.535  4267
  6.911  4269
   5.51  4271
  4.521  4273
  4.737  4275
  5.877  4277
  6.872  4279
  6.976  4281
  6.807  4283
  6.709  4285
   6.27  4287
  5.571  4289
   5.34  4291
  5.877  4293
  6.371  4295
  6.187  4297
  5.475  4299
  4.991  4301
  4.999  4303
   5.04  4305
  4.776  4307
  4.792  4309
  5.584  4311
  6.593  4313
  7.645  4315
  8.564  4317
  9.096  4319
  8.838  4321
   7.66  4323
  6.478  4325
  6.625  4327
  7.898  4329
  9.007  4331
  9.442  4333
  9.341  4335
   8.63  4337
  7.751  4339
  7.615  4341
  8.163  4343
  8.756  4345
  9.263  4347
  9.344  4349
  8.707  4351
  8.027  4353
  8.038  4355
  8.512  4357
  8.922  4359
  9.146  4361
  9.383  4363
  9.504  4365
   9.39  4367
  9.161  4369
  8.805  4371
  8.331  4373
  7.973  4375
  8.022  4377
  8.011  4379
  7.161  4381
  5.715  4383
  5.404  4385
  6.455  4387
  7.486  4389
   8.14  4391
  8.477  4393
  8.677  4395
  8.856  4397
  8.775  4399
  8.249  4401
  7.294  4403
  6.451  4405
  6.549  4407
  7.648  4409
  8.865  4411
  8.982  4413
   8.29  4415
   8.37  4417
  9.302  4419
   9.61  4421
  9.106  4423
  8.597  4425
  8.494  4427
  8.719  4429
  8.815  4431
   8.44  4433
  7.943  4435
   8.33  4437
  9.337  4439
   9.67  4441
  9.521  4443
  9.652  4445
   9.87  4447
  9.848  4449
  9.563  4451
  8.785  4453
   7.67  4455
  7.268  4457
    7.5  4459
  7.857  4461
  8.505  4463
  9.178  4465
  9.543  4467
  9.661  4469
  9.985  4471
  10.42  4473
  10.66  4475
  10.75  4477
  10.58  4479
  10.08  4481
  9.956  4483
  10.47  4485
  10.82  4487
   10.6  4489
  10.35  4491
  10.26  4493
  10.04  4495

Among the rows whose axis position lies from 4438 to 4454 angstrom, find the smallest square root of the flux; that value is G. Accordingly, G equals 2.96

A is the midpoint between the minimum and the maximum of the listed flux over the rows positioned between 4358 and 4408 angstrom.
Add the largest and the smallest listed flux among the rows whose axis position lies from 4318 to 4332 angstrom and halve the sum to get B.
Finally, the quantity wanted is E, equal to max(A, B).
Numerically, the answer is 7.8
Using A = 7.5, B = 7.79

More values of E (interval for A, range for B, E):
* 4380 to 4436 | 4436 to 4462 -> 8.6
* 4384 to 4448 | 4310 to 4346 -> 7.6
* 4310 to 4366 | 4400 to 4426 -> 8.0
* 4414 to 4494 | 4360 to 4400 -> 9.0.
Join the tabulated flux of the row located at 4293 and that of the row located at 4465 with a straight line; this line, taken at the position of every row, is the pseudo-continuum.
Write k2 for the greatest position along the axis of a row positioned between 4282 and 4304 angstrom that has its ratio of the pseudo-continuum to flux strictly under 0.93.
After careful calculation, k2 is 4295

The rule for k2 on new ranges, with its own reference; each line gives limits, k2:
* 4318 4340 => 4339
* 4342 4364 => 4363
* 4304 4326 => 4323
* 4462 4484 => 4479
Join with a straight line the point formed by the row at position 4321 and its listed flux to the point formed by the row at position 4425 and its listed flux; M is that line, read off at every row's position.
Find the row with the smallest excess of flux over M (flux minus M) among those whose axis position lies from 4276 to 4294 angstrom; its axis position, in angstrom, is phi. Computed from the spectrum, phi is 4291 angstrom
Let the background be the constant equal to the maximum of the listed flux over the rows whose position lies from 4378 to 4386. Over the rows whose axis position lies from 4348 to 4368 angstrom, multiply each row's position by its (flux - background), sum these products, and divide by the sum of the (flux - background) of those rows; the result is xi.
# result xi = 4359.9 angstrom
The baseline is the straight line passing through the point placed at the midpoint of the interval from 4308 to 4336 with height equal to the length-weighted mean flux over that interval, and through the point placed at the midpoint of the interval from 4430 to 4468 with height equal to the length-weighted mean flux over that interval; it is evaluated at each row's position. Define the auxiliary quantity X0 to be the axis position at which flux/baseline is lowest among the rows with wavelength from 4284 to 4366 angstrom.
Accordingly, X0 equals 4307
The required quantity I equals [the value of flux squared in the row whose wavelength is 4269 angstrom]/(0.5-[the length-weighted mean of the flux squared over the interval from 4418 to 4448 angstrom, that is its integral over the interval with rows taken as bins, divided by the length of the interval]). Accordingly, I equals -0.6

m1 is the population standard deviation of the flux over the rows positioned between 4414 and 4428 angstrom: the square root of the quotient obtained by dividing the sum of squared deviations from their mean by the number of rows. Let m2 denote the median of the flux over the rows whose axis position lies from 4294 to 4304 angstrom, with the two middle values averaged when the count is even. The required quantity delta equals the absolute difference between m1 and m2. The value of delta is 5.00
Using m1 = 0.5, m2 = 5.5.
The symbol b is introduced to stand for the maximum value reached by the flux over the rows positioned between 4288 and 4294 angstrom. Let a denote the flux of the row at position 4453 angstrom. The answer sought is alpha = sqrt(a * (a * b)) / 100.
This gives 0.21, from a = 8.785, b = 5.877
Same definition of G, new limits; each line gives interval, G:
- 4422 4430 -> 2.91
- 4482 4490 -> 3.16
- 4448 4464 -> 2.70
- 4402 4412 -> 2.54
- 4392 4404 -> 2.70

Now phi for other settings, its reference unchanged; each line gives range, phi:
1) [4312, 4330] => 4325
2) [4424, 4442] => 4435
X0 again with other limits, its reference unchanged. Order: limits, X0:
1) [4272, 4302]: 4273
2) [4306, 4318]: 4307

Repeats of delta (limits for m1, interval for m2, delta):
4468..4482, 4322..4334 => 7.40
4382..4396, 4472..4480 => 9.38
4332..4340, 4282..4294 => 5.40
